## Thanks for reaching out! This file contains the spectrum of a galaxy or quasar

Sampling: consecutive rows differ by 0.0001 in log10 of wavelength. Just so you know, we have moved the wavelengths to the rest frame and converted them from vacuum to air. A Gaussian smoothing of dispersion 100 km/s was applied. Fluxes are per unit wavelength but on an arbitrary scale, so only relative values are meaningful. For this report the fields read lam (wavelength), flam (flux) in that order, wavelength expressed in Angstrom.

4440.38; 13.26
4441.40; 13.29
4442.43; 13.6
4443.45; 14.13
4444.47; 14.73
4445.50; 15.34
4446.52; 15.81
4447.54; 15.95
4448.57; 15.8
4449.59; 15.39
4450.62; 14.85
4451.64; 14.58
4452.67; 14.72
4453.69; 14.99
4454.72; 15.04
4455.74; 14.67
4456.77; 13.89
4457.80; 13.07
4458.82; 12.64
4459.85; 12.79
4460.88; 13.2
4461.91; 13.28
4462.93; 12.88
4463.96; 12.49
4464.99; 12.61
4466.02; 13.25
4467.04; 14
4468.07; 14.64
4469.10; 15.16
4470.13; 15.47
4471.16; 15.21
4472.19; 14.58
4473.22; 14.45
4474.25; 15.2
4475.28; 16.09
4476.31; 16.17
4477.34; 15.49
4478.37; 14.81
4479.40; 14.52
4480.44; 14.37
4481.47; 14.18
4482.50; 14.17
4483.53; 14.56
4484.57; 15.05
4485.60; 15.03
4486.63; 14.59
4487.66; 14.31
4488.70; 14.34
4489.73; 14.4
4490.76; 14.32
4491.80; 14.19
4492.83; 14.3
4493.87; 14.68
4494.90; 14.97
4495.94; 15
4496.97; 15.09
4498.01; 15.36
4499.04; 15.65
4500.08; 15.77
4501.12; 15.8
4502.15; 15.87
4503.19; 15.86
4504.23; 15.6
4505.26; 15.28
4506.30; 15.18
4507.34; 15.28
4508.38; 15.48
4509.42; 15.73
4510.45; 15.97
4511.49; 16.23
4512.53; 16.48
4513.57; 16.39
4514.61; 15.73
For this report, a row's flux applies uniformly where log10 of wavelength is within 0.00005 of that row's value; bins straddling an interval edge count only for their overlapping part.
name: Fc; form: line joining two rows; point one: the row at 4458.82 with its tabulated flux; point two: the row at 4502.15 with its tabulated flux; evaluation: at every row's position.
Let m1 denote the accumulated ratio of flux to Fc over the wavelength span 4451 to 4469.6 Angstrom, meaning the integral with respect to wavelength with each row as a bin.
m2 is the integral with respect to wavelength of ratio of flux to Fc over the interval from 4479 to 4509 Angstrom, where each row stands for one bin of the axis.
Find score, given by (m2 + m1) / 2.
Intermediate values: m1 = 20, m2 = 29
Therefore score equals 24.8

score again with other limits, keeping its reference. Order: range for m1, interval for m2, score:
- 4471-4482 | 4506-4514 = 9.8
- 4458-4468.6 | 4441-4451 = 11.8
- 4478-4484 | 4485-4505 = 12.8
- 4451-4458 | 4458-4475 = 13.0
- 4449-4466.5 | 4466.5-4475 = 14.3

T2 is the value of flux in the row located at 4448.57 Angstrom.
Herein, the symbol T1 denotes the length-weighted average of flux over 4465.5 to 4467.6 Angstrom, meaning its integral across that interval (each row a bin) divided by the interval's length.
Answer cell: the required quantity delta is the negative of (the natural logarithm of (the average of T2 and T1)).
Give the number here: -2.69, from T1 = 13.7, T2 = 15.8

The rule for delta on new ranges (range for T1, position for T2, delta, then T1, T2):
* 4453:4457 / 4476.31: -2.74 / 14.7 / 16.17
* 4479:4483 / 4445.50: -2.70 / 14.3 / 15.34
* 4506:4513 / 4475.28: -2.77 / 15.8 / 16.09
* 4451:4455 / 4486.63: -2.69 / 14.8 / 14.59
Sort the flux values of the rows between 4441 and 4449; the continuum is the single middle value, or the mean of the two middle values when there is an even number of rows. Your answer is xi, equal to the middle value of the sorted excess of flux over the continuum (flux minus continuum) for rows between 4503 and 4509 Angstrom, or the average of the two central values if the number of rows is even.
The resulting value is 0.3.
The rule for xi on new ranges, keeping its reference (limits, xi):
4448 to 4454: -0.1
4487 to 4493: -0.7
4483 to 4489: -0.5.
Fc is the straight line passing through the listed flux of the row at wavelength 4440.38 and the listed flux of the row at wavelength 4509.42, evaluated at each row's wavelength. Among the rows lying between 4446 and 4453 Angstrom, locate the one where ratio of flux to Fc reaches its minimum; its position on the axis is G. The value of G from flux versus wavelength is 4451.64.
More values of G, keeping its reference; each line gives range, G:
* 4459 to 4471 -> 4463.96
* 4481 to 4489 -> 4488.70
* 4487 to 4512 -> 4491.80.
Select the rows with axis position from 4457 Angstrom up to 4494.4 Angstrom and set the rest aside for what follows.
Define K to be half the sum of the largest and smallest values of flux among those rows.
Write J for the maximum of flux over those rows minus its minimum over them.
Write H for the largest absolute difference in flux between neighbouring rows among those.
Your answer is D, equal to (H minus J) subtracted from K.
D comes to 17.1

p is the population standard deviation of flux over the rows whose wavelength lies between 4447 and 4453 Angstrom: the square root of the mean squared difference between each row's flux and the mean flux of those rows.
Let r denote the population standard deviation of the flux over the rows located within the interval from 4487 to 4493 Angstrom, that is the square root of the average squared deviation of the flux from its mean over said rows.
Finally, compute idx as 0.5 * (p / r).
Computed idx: 4.2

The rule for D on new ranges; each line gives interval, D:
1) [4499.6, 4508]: 15.9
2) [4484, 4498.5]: 15.5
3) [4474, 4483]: 16.3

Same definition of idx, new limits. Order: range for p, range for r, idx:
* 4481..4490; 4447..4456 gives 0.3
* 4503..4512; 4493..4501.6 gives 0.4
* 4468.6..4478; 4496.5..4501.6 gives 1.0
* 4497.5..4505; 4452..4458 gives 0.1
